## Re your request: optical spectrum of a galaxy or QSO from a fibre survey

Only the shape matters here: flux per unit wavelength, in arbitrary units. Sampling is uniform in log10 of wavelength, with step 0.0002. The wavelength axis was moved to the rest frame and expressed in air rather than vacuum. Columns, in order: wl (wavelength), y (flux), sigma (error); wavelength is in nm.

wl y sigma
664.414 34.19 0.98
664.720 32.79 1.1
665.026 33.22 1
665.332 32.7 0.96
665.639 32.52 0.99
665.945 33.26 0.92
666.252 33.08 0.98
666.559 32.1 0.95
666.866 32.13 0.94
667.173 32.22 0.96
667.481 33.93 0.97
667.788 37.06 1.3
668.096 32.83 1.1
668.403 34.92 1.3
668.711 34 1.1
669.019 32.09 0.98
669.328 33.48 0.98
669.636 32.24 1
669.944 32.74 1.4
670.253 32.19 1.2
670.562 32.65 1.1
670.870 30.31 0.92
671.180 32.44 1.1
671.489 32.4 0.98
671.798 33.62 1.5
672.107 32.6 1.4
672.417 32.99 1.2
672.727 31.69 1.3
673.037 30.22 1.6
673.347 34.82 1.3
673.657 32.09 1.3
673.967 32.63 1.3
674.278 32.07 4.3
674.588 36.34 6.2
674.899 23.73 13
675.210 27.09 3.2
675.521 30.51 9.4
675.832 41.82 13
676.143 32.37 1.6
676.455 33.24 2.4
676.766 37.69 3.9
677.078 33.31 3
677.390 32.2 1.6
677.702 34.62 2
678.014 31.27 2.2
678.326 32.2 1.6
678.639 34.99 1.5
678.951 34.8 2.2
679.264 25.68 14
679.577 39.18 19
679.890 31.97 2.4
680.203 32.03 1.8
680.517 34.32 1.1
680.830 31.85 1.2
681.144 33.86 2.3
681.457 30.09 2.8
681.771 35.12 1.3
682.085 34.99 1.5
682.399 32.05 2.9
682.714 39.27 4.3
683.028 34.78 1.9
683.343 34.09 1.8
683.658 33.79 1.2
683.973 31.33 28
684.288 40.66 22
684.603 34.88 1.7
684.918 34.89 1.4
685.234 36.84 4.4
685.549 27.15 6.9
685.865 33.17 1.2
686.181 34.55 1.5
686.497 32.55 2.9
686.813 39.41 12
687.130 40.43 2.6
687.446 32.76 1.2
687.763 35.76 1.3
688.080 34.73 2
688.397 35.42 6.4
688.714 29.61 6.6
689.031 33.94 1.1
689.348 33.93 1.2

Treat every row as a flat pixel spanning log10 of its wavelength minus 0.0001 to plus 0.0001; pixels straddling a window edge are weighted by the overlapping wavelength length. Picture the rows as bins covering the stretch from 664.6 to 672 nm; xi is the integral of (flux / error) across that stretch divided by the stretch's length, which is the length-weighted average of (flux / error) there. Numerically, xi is 31.2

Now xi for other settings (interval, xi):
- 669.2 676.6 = 20.7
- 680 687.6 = 16.9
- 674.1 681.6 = 13.1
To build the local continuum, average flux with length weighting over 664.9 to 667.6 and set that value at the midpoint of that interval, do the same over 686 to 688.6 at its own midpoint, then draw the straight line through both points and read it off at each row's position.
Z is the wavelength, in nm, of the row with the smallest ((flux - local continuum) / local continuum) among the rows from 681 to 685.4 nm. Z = 681.457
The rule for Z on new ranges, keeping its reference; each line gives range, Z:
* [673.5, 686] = 674.899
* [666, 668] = 666.866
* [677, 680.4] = 679.264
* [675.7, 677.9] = 677.390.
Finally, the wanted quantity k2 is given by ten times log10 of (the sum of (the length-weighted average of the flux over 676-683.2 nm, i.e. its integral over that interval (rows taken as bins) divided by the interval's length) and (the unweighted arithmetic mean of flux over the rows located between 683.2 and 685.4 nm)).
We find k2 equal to 18.4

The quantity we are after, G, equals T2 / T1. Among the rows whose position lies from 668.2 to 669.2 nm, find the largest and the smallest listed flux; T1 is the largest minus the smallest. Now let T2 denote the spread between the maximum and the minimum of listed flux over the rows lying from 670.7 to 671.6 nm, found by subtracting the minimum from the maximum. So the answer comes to 0.8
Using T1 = 3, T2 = 2.1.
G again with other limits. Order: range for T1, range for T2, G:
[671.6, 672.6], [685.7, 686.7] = 2.0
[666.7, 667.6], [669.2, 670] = 0.7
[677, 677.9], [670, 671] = 1.0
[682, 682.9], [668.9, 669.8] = 0.2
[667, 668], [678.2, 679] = 0.6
